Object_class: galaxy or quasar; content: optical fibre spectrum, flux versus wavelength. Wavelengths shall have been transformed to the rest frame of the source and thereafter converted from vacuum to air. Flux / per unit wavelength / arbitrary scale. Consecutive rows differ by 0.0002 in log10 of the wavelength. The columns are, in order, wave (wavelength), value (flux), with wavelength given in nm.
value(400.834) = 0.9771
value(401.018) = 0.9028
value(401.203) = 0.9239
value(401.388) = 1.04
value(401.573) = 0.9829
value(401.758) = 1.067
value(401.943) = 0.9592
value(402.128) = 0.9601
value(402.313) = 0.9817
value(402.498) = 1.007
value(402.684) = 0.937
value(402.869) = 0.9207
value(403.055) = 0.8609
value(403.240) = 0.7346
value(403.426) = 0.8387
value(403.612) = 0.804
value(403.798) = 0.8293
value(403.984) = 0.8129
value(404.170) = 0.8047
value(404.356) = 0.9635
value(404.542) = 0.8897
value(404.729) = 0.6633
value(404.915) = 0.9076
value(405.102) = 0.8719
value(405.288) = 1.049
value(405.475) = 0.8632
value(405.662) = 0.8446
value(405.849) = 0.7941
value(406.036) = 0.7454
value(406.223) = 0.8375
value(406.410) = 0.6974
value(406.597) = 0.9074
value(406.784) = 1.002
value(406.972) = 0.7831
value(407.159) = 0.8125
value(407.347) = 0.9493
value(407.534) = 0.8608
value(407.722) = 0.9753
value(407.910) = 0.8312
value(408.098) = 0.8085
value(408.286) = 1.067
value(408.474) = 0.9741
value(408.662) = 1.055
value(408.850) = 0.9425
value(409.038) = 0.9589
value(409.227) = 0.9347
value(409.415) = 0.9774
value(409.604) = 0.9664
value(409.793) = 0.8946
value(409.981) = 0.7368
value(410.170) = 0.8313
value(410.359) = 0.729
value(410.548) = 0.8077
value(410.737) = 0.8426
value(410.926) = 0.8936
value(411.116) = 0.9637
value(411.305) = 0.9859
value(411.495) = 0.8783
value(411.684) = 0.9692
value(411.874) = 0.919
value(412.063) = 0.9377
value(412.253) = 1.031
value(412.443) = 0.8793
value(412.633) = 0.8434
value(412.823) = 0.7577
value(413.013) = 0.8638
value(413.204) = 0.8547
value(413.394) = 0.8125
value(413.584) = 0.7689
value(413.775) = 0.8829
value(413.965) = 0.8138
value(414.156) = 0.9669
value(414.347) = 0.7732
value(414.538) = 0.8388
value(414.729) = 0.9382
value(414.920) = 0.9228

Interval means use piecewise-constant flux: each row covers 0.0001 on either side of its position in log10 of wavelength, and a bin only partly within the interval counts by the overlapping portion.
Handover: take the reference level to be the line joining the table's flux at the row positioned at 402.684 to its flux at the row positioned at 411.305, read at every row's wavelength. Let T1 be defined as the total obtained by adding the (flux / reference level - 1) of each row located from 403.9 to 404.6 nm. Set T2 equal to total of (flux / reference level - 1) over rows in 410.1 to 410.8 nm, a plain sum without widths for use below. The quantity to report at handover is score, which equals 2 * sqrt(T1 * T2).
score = 0.98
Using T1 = -0.33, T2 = -0.73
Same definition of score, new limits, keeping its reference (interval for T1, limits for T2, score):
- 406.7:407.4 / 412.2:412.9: 0.76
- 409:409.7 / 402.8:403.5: 0.33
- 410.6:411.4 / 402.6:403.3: 0.57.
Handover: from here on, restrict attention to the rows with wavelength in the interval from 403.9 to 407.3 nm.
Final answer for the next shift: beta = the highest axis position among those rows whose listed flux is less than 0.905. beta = 407.159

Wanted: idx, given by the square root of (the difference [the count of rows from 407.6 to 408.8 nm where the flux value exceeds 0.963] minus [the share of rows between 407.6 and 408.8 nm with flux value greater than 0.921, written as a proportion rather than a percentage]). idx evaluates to 1.8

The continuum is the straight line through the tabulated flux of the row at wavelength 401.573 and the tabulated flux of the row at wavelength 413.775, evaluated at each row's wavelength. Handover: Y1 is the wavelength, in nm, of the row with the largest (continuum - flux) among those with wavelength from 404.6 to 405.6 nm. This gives 404.729 nm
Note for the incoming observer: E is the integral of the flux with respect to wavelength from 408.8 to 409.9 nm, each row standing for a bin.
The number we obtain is 1.04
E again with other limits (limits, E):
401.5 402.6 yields 1.09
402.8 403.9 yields 0.91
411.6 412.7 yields 1.02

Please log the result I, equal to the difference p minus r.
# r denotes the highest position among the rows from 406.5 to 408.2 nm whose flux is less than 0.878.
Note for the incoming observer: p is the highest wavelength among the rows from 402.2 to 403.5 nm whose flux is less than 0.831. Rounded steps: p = 403.240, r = 408.098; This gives -4.86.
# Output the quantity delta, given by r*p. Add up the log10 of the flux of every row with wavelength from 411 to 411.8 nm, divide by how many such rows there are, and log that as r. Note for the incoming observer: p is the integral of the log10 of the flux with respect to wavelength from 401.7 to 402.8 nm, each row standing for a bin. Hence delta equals 0.0002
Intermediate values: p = -0.01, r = -0.023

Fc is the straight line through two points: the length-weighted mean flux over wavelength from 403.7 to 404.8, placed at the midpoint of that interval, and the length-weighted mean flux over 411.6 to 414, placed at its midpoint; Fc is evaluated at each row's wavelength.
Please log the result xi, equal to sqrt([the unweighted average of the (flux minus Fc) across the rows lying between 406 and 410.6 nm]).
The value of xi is 0.18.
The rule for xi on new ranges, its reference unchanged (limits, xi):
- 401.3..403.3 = 0.36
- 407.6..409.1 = 0.32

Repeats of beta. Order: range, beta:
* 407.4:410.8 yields 410.737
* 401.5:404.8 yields 404.729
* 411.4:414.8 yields 414.538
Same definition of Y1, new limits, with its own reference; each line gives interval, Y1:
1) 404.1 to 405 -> 404.729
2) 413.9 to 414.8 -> 414.347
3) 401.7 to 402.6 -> 401.943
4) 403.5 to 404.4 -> 403.612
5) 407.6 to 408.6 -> 408.098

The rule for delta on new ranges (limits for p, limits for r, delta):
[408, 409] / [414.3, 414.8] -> 0.0012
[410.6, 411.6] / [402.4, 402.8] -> 0.0005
